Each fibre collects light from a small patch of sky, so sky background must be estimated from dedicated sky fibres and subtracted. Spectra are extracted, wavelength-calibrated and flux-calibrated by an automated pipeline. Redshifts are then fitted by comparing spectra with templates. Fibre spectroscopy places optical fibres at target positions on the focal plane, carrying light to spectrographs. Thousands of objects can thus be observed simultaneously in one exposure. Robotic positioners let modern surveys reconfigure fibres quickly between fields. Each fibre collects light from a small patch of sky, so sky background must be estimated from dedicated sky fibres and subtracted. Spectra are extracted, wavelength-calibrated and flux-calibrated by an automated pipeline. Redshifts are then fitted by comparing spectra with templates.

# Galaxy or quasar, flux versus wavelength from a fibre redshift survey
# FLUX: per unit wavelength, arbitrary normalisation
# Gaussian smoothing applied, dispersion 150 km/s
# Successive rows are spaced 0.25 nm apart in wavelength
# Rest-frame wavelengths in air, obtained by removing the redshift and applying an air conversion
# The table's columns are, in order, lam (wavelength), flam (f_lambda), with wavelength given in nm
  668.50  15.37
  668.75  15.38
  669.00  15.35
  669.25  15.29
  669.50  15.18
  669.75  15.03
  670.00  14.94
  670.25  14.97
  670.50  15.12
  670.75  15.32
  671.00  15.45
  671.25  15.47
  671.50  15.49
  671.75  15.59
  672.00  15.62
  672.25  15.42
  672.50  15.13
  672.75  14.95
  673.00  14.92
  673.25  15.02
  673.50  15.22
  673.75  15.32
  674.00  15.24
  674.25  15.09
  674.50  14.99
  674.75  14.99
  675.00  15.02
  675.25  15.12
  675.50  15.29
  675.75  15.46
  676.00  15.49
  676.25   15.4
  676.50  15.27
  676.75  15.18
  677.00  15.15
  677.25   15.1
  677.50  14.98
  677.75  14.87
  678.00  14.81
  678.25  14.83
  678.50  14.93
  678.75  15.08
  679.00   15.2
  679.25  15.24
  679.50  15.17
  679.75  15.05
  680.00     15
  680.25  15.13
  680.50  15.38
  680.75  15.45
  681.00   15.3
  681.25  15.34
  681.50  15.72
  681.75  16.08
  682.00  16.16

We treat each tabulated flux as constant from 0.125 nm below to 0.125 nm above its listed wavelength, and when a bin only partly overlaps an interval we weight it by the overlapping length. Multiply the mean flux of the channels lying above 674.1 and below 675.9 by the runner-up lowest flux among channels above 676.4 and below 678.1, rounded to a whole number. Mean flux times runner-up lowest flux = 225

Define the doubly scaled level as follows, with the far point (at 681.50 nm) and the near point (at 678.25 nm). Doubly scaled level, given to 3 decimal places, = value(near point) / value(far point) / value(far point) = 0.060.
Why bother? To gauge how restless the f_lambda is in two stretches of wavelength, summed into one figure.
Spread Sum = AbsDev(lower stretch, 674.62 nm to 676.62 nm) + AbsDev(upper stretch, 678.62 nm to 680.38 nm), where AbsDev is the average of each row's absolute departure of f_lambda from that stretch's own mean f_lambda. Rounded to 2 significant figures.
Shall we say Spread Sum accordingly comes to 0.23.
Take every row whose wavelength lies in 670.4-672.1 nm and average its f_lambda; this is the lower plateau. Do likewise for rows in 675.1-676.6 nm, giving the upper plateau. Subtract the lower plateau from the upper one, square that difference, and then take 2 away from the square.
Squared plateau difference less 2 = -1.99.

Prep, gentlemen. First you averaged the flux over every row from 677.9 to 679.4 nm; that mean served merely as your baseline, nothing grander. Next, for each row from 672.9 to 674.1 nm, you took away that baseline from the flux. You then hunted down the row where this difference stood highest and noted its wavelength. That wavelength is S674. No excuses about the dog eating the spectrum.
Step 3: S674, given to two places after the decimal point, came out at 673.75 nm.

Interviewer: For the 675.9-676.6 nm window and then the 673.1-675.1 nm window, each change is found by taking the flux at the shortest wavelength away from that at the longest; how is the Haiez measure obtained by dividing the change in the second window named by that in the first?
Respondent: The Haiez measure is 0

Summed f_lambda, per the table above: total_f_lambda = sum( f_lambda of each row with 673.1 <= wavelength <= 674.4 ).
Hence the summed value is 76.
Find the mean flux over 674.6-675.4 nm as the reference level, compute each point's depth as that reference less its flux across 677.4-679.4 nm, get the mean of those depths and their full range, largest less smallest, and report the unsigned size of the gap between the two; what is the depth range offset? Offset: 0.38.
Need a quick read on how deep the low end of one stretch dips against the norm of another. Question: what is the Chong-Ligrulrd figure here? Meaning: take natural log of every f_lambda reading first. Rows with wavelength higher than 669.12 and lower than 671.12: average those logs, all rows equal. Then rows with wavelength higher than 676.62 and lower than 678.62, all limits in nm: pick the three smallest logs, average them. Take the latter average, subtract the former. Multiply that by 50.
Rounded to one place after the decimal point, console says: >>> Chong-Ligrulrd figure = -1.1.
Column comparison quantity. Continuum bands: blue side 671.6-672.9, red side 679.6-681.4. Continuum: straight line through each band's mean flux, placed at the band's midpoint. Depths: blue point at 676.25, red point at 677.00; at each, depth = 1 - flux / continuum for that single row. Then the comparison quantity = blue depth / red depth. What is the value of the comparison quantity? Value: -0.8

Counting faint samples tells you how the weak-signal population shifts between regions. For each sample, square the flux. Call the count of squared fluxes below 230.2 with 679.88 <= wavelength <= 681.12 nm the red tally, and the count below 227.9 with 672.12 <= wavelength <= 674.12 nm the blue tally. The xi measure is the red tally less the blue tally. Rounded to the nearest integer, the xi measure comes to -1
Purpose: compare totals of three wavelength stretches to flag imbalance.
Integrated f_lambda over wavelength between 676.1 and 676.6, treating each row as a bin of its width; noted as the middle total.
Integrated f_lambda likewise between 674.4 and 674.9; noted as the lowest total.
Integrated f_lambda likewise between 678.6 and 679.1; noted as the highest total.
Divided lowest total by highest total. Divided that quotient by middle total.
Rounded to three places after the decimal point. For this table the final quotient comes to 0.129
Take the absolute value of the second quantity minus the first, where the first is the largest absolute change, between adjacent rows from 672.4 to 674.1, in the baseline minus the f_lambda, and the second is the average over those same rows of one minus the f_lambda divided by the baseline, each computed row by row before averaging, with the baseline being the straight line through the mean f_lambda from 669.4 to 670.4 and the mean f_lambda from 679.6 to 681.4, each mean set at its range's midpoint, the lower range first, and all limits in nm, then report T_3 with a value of 0.20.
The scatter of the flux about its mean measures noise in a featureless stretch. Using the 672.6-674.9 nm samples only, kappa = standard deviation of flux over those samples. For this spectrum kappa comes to 0.14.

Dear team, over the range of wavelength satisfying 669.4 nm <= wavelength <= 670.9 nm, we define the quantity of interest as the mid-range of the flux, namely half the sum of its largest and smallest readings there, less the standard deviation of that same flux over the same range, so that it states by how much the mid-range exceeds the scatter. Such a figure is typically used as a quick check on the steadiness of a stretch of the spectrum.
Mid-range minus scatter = 15.0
